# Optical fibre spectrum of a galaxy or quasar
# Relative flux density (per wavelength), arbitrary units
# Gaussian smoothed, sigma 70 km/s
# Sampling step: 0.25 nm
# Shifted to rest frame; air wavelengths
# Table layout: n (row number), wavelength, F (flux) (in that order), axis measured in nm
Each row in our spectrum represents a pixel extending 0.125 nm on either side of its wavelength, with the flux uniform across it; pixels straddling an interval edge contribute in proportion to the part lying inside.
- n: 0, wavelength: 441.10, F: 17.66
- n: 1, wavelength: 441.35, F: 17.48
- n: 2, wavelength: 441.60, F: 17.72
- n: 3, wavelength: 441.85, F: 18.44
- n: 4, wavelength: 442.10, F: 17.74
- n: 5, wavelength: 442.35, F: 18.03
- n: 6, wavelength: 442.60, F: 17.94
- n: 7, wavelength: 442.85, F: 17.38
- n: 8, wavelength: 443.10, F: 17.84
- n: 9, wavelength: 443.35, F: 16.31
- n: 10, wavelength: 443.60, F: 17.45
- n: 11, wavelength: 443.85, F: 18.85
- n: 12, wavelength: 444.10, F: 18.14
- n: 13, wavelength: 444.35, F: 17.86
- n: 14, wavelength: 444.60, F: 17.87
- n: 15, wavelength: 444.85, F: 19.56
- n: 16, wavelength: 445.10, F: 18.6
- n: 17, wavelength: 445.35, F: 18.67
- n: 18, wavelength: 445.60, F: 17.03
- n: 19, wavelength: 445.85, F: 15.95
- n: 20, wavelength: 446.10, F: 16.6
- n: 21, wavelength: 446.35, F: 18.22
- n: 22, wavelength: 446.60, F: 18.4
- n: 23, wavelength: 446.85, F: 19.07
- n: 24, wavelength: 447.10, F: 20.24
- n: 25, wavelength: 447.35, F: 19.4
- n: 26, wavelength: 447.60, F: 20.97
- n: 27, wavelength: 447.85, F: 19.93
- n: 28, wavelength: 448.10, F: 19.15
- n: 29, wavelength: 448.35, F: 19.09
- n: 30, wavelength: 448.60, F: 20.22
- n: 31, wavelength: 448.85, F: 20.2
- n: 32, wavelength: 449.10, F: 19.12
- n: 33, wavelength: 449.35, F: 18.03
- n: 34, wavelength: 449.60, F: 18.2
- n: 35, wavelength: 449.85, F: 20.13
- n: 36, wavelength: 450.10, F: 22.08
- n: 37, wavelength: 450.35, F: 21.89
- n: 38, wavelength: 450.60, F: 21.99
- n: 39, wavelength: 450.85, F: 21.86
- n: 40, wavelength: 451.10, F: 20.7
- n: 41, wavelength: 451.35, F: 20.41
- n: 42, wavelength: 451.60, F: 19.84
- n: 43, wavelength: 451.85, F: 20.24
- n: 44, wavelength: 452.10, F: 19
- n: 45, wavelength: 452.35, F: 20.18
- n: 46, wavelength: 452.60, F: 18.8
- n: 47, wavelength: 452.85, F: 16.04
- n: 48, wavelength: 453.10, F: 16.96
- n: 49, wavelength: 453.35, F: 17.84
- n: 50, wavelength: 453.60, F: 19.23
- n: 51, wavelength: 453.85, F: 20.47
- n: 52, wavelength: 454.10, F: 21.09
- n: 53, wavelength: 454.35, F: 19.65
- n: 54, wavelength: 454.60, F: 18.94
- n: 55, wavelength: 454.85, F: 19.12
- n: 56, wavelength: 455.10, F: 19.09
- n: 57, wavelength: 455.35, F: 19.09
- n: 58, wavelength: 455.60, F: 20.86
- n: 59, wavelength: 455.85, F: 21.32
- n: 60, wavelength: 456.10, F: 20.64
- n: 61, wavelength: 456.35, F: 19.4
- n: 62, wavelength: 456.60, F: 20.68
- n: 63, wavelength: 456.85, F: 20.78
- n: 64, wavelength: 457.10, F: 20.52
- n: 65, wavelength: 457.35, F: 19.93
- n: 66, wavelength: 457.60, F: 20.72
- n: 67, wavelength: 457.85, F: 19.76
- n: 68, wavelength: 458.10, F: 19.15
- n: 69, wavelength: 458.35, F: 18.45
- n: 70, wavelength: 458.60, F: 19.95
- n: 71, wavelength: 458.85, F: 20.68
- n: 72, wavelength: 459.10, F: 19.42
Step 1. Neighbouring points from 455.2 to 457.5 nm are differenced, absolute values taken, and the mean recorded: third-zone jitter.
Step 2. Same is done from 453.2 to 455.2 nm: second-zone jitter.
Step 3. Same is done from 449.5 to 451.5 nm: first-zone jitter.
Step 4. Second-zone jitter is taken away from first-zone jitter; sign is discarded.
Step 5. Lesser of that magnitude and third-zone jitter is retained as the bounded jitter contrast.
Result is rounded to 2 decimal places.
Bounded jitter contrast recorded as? 0.02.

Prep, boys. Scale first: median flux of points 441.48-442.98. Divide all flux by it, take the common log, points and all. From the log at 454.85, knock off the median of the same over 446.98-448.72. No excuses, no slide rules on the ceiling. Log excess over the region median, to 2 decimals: -0.02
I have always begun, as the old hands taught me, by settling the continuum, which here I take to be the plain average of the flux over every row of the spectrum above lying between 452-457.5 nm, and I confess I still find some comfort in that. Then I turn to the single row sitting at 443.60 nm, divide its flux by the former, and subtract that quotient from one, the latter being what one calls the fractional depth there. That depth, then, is 0.11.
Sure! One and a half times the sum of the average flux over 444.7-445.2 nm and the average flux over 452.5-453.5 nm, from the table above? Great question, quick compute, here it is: 54.7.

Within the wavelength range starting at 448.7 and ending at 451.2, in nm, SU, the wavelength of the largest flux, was 450.10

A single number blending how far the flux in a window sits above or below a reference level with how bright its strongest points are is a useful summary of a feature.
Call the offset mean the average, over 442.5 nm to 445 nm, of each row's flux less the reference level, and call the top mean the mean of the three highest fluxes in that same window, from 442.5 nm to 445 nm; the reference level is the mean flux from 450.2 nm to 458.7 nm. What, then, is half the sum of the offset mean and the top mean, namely 8.5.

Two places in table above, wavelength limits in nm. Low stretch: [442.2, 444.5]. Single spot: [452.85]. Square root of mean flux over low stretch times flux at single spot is 16.9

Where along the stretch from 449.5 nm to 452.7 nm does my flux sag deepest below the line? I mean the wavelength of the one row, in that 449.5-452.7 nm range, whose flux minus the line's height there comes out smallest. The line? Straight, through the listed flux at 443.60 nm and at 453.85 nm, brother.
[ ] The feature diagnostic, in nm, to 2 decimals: 452.60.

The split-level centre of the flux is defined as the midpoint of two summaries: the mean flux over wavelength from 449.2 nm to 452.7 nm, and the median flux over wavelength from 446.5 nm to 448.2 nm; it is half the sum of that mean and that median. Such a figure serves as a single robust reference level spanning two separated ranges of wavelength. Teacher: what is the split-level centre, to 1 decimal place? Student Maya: 19.8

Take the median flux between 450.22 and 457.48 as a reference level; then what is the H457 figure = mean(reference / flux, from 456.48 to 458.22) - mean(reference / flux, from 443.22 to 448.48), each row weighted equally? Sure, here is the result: -0.100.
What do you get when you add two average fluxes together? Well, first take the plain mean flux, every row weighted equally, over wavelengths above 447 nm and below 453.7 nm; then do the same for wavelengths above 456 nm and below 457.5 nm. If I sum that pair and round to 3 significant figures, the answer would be 40.0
